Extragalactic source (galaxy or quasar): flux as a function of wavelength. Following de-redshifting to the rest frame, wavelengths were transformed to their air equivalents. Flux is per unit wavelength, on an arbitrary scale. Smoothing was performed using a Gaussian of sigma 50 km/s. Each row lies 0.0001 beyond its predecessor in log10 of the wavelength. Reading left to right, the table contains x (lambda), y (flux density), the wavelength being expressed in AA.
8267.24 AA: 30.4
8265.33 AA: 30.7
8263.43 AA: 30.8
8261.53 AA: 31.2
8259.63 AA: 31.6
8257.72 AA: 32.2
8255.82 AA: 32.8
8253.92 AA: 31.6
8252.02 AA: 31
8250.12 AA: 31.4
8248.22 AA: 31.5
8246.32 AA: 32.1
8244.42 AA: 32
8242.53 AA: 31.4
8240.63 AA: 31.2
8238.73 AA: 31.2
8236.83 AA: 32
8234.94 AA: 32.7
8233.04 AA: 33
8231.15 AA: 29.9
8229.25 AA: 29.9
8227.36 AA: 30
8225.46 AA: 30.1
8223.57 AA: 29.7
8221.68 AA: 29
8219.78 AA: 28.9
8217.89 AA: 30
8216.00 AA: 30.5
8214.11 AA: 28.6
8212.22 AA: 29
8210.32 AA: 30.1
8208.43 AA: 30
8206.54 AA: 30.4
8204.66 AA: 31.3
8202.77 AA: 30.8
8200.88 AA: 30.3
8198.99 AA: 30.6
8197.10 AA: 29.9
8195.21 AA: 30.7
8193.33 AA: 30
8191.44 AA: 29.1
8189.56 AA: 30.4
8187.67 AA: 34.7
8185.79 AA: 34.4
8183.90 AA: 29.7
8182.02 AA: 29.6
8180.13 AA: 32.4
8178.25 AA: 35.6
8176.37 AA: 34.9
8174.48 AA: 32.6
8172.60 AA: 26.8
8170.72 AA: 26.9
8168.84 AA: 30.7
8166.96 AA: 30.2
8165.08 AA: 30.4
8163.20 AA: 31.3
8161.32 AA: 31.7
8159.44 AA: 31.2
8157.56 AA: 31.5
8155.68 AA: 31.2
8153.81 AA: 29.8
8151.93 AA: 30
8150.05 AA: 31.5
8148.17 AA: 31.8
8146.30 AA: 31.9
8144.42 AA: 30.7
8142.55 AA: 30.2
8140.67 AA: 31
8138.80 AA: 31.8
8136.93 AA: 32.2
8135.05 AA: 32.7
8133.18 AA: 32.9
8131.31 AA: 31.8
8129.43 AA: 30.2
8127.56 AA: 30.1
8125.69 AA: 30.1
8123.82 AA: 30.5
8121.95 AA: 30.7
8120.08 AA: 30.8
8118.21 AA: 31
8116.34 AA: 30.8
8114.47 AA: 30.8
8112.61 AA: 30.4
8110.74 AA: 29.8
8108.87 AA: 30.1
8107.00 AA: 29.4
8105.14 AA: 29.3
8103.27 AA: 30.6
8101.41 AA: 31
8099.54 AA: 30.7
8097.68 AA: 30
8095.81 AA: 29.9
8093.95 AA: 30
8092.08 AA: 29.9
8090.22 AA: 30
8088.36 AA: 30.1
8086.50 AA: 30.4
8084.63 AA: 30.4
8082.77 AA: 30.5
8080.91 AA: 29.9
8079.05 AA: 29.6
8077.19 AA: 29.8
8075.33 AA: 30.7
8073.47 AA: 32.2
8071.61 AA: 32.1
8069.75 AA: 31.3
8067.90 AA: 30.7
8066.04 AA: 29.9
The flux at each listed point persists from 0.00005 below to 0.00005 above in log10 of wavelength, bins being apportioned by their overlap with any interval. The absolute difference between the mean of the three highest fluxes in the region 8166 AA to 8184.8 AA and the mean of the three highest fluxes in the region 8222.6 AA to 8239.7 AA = 1.8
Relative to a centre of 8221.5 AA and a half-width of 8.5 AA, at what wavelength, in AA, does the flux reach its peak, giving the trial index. 8216.00 AA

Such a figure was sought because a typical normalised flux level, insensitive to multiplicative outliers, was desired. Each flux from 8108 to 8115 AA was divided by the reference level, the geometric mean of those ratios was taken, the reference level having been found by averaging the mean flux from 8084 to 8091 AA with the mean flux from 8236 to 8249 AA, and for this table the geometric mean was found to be 0.98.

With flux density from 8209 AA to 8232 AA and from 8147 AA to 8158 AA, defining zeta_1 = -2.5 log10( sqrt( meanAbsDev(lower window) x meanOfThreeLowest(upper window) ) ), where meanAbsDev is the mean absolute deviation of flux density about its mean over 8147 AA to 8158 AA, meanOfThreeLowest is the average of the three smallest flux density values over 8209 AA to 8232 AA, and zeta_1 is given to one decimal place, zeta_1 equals -1.6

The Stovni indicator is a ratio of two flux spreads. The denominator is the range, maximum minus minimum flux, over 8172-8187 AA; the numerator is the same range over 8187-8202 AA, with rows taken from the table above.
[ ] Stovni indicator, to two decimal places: 0.64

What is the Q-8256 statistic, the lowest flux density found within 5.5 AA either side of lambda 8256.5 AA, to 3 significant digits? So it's 31.0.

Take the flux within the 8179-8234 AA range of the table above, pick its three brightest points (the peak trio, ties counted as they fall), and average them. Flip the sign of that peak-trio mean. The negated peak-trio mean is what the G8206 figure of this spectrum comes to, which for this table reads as -34.0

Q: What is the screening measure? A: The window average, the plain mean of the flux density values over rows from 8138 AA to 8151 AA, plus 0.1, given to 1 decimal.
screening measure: 31.4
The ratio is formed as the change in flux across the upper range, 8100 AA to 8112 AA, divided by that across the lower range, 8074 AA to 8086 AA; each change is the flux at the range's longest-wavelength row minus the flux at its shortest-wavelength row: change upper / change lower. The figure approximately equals 4.0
